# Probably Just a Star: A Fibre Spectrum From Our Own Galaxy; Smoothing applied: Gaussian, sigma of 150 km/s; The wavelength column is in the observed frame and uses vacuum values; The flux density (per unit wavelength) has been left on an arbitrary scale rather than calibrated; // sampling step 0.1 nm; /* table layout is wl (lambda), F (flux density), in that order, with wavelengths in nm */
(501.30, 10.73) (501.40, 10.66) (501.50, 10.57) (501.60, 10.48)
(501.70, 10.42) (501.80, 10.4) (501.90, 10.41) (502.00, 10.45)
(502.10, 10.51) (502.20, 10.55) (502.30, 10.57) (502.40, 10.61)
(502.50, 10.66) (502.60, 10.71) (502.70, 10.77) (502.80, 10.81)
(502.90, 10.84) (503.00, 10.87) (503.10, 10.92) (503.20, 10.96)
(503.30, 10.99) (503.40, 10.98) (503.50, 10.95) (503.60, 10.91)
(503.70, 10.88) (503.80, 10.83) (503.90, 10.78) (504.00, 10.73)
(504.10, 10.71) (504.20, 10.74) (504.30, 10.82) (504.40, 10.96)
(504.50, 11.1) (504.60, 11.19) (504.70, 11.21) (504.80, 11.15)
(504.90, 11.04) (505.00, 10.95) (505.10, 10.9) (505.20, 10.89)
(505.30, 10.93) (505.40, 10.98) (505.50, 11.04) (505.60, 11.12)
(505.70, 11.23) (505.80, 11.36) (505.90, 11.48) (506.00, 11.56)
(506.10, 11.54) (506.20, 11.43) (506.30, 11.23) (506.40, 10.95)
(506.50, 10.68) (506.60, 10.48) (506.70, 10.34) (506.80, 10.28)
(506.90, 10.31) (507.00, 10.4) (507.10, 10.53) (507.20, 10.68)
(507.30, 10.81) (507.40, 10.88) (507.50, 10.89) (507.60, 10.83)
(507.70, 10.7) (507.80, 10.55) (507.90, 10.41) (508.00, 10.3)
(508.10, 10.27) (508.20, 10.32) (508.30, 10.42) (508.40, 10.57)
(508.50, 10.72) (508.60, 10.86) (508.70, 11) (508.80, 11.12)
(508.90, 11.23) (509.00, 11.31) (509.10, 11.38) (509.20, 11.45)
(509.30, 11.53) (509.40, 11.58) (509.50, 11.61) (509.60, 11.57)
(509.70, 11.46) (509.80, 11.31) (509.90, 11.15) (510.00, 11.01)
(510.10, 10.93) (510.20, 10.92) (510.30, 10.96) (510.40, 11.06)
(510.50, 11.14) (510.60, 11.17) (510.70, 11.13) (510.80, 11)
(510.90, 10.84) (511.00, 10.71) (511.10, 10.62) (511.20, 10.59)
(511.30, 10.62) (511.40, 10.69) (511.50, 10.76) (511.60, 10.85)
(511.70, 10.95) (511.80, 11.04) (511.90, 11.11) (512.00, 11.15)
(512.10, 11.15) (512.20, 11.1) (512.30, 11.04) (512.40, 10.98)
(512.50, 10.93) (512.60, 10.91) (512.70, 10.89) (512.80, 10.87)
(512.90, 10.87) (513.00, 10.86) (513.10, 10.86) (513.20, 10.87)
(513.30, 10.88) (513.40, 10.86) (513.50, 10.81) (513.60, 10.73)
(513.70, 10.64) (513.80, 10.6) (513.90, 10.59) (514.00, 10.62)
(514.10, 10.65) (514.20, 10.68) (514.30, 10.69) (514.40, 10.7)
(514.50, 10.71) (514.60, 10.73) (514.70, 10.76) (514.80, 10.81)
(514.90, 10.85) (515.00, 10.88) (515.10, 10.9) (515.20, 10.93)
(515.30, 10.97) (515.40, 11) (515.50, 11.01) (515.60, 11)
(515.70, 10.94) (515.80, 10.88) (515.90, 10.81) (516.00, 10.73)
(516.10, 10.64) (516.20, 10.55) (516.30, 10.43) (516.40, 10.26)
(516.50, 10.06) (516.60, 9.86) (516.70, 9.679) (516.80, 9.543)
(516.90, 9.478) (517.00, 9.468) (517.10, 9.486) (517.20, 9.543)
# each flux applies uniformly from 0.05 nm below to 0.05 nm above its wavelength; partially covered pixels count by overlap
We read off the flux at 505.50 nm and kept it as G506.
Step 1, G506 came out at 11.04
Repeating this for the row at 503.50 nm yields 10.95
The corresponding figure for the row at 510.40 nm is 11.06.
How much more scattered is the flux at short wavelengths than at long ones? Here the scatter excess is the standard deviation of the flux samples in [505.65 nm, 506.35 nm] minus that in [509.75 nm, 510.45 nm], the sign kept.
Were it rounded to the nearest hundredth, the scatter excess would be 0.00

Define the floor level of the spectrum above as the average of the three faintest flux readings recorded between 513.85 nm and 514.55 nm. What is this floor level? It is 10.6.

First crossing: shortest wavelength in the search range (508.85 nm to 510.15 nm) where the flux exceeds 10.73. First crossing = 508.90 nm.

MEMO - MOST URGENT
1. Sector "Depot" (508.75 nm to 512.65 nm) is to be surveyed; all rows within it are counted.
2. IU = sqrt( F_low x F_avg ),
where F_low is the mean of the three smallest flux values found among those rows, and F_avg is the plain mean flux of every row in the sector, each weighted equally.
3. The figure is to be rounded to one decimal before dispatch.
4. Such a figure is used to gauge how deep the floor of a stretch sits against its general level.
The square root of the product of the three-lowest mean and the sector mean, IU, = 10.8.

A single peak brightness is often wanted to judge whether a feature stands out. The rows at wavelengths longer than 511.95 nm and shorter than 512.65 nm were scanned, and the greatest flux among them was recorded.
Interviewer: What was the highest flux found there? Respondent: 11.15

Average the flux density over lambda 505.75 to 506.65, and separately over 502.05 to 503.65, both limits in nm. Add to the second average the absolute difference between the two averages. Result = 11.2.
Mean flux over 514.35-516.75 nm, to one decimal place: 10.7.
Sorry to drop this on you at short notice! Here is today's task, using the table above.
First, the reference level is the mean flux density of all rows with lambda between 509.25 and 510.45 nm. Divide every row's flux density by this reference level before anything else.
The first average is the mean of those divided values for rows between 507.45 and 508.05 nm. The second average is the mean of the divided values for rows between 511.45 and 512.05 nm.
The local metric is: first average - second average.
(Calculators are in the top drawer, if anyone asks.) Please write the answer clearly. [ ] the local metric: -0.032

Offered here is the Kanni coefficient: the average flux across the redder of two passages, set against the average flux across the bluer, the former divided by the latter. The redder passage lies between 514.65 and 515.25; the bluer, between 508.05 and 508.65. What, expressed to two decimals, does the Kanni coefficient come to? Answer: 1.03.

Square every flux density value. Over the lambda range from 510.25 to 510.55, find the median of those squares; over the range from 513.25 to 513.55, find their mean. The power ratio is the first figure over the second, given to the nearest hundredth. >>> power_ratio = 1.04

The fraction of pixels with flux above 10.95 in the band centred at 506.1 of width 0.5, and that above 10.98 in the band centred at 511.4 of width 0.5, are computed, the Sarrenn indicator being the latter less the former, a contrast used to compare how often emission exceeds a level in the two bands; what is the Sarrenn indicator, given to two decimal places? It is -1.00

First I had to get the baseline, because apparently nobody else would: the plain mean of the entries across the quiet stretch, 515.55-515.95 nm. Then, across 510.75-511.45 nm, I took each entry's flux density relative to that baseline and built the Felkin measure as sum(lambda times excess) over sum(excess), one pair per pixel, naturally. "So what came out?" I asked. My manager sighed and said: 511.22 nm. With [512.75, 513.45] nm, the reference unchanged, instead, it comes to 513.10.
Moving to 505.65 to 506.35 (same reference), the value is 506.01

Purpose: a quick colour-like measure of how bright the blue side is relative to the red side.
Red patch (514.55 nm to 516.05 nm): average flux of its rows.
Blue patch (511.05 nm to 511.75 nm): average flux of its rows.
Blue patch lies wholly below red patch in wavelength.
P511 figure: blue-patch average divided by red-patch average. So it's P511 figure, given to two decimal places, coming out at 0.99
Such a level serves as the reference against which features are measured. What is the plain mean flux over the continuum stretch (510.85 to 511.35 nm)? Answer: 10.7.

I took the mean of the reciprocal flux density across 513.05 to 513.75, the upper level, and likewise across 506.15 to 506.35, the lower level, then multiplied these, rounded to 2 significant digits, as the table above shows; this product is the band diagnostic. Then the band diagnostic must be 0.0082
